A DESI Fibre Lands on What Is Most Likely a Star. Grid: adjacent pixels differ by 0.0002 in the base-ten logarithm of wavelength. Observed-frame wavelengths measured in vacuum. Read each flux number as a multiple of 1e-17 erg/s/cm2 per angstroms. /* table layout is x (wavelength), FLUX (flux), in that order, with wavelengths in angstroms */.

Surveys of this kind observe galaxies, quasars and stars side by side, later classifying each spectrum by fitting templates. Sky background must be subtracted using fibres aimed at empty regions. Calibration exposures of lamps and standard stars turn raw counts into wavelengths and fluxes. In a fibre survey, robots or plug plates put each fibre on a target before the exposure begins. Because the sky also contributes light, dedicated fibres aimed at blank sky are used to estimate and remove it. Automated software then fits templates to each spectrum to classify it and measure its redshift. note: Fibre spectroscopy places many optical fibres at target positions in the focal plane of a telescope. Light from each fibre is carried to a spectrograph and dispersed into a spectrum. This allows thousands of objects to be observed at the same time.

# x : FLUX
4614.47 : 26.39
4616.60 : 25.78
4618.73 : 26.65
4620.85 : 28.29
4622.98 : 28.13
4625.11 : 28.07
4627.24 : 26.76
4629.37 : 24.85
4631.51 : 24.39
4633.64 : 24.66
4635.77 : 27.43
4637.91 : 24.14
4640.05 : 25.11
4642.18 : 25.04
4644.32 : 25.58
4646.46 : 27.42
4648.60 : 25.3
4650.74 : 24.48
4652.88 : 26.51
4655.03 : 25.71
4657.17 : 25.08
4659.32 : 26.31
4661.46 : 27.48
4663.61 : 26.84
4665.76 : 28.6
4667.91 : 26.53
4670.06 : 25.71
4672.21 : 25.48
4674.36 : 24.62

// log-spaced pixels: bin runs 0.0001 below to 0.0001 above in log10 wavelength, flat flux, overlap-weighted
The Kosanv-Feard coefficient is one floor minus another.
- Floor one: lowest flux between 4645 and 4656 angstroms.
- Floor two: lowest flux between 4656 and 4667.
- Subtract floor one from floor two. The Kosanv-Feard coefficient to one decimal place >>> 0.6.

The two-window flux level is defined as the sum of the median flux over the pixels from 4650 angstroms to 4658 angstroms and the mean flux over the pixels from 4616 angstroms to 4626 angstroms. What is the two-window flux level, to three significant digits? 52.8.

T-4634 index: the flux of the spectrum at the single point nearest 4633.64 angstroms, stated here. 24.66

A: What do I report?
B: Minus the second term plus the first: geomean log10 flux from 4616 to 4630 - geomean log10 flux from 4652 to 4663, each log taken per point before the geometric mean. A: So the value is 0.011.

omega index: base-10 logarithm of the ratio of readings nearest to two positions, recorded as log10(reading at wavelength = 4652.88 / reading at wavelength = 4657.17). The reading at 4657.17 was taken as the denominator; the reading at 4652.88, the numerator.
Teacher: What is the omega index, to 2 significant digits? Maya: 0.024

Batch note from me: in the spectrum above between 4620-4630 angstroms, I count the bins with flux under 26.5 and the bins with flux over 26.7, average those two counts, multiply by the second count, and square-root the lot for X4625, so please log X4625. 3.16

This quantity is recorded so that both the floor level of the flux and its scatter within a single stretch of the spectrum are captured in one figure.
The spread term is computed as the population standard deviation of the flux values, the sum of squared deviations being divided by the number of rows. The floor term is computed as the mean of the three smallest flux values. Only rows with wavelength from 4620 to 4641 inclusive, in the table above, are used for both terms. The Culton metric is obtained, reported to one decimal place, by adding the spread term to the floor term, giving 26.0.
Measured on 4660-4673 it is 27.0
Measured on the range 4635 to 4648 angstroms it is 26.0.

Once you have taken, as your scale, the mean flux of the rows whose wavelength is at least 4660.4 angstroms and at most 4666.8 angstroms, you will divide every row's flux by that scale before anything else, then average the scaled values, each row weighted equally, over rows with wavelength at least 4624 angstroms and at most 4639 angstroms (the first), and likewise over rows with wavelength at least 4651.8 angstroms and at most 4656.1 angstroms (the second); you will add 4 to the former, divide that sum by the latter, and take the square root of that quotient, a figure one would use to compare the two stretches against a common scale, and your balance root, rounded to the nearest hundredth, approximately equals 2.28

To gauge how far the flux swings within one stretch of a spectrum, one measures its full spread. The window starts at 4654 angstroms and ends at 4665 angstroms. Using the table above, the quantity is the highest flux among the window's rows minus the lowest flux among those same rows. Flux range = 2.4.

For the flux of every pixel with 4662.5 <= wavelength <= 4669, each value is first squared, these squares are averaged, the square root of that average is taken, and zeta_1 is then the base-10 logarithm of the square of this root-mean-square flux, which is 2.87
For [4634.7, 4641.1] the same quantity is 2.82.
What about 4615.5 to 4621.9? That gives 2.86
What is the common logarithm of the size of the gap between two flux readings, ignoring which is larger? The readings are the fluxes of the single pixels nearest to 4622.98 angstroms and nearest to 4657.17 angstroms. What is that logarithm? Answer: 0.48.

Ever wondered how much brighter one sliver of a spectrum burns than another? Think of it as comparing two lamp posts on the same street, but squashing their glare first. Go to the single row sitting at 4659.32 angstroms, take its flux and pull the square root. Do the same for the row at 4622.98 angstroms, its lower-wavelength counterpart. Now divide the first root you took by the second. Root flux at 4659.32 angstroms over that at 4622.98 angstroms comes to 0.97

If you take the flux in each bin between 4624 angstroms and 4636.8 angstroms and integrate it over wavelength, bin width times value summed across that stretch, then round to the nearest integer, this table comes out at 333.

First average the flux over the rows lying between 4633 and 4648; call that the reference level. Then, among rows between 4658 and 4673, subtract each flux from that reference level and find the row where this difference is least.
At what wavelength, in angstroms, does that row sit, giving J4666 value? 4665.76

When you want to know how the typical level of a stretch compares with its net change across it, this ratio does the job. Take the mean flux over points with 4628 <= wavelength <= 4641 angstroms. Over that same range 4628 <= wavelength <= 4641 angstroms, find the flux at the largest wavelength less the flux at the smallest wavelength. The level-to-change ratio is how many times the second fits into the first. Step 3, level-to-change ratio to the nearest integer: 97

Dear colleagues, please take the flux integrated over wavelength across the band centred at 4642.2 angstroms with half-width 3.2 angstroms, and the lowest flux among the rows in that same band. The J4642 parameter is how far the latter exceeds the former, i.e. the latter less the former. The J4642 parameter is -137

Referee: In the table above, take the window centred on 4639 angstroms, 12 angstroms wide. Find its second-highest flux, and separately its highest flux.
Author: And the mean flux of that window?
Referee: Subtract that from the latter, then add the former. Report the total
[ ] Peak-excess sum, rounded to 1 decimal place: 27.7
